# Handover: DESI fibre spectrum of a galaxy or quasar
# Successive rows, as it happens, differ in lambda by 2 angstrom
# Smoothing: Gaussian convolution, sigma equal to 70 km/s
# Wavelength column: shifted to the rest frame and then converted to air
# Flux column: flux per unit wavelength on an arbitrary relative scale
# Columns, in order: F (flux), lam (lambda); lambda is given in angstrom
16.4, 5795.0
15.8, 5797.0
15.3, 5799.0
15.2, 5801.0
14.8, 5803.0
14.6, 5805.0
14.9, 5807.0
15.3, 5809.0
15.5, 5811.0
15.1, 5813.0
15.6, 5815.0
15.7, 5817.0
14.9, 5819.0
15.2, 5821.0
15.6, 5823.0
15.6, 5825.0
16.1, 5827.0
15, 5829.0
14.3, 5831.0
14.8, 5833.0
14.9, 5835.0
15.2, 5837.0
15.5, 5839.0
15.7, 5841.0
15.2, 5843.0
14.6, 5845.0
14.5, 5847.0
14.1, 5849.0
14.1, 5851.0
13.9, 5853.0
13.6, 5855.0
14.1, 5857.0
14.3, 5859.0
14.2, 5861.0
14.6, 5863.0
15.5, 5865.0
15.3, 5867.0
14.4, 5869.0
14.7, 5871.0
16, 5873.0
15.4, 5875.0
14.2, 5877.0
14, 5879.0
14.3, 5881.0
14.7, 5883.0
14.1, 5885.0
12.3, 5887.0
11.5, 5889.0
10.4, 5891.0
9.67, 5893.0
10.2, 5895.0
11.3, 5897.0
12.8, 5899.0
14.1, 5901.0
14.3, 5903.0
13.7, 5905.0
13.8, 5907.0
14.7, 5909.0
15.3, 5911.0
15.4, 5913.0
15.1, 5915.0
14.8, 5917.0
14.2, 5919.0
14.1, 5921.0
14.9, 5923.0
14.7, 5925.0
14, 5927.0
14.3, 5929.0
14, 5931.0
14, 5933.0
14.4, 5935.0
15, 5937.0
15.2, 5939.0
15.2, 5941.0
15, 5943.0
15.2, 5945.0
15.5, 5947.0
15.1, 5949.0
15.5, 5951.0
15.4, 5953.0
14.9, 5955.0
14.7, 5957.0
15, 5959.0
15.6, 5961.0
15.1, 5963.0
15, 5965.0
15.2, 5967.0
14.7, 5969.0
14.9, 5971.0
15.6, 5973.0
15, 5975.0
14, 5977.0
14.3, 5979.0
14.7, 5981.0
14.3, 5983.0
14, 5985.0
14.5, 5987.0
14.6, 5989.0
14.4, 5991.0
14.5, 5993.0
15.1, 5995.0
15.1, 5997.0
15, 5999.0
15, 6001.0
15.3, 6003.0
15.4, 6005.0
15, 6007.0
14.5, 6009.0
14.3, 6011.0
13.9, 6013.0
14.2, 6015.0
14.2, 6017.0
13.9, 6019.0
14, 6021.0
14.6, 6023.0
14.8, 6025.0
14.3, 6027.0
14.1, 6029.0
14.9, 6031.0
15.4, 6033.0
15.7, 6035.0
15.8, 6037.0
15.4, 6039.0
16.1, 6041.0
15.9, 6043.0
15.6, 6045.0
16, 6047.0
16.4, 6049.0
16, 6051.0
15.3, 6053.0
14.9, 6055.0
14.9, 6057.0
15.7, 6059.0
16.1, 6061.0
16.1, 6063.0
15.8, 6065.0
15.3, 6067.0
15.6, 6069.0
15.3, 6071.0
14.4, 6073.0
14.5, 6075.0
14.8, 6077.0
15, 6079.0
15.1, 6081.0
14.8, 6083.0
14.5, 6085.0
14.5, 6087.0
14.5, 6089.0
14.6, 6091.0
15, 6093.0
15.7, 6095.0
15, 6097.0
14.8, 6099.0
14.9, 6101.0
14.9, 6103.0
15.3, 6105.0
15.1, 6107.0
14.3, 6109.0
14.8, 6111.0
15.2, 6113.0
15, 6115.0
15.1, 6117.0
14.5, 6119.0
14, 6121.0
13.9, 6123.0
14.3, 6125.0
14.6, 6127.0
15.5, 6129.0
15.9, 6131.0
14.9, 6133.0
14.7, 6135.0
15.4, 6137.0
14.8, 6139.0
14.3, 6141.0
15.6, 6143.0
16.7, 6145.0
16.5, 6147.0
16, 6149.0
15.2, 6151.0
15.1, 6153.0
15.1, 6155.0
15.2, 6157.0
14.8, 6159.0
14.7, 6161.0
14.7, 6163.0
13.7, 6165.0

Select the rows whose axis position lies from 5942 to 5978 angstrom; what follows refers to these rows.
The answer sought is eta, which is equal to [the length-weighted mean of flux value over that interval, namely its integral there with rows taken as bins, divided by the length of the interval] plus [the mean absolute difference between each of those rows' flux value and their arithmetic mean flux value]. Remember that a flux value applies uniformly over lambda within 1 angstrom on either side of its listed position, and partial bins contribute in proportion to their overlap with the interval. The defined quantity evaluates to 15.4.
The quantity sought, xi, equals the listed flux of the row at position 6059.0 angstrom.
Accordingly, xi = 15.7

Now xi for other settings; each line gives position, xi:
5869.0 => 14.4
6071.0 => 15.3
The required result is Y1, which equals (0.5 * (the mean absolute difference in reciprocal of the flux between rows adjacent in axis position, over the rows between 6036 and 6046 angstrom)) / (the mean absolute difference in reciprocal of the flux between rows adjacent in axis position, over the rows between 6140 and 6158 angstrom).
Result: 0.4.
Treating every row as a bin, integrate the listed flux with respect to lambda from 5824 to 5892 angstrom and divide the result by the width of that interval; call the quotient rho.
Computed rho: 14.4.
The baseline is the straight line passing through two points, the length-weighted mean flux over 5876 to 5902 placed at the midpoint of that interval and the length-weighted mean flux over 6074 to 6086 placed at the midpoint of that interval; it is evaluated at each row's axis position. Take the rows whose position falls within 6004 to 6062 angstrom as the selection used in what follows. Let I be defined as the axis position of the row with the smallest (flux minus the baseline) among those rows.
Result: 6019.0 angstrom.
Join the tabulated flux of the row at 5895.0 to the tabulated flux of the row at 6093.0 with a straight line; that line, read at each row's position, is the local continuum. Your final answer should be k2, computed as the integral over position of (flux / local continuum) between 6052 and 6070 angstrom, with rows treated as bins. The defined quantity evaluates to 19.6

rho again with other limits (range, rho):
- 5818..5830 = 15.4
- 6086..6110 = 14.9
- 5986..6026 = 14.6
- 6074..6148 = 14.9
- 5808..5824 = 15.4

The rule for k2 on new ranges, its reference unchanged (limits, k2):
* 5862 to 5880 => 27.9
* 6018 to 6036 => 19.7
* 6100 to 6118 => 17.5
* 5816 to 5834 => 32.3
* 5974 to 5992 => 21.1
